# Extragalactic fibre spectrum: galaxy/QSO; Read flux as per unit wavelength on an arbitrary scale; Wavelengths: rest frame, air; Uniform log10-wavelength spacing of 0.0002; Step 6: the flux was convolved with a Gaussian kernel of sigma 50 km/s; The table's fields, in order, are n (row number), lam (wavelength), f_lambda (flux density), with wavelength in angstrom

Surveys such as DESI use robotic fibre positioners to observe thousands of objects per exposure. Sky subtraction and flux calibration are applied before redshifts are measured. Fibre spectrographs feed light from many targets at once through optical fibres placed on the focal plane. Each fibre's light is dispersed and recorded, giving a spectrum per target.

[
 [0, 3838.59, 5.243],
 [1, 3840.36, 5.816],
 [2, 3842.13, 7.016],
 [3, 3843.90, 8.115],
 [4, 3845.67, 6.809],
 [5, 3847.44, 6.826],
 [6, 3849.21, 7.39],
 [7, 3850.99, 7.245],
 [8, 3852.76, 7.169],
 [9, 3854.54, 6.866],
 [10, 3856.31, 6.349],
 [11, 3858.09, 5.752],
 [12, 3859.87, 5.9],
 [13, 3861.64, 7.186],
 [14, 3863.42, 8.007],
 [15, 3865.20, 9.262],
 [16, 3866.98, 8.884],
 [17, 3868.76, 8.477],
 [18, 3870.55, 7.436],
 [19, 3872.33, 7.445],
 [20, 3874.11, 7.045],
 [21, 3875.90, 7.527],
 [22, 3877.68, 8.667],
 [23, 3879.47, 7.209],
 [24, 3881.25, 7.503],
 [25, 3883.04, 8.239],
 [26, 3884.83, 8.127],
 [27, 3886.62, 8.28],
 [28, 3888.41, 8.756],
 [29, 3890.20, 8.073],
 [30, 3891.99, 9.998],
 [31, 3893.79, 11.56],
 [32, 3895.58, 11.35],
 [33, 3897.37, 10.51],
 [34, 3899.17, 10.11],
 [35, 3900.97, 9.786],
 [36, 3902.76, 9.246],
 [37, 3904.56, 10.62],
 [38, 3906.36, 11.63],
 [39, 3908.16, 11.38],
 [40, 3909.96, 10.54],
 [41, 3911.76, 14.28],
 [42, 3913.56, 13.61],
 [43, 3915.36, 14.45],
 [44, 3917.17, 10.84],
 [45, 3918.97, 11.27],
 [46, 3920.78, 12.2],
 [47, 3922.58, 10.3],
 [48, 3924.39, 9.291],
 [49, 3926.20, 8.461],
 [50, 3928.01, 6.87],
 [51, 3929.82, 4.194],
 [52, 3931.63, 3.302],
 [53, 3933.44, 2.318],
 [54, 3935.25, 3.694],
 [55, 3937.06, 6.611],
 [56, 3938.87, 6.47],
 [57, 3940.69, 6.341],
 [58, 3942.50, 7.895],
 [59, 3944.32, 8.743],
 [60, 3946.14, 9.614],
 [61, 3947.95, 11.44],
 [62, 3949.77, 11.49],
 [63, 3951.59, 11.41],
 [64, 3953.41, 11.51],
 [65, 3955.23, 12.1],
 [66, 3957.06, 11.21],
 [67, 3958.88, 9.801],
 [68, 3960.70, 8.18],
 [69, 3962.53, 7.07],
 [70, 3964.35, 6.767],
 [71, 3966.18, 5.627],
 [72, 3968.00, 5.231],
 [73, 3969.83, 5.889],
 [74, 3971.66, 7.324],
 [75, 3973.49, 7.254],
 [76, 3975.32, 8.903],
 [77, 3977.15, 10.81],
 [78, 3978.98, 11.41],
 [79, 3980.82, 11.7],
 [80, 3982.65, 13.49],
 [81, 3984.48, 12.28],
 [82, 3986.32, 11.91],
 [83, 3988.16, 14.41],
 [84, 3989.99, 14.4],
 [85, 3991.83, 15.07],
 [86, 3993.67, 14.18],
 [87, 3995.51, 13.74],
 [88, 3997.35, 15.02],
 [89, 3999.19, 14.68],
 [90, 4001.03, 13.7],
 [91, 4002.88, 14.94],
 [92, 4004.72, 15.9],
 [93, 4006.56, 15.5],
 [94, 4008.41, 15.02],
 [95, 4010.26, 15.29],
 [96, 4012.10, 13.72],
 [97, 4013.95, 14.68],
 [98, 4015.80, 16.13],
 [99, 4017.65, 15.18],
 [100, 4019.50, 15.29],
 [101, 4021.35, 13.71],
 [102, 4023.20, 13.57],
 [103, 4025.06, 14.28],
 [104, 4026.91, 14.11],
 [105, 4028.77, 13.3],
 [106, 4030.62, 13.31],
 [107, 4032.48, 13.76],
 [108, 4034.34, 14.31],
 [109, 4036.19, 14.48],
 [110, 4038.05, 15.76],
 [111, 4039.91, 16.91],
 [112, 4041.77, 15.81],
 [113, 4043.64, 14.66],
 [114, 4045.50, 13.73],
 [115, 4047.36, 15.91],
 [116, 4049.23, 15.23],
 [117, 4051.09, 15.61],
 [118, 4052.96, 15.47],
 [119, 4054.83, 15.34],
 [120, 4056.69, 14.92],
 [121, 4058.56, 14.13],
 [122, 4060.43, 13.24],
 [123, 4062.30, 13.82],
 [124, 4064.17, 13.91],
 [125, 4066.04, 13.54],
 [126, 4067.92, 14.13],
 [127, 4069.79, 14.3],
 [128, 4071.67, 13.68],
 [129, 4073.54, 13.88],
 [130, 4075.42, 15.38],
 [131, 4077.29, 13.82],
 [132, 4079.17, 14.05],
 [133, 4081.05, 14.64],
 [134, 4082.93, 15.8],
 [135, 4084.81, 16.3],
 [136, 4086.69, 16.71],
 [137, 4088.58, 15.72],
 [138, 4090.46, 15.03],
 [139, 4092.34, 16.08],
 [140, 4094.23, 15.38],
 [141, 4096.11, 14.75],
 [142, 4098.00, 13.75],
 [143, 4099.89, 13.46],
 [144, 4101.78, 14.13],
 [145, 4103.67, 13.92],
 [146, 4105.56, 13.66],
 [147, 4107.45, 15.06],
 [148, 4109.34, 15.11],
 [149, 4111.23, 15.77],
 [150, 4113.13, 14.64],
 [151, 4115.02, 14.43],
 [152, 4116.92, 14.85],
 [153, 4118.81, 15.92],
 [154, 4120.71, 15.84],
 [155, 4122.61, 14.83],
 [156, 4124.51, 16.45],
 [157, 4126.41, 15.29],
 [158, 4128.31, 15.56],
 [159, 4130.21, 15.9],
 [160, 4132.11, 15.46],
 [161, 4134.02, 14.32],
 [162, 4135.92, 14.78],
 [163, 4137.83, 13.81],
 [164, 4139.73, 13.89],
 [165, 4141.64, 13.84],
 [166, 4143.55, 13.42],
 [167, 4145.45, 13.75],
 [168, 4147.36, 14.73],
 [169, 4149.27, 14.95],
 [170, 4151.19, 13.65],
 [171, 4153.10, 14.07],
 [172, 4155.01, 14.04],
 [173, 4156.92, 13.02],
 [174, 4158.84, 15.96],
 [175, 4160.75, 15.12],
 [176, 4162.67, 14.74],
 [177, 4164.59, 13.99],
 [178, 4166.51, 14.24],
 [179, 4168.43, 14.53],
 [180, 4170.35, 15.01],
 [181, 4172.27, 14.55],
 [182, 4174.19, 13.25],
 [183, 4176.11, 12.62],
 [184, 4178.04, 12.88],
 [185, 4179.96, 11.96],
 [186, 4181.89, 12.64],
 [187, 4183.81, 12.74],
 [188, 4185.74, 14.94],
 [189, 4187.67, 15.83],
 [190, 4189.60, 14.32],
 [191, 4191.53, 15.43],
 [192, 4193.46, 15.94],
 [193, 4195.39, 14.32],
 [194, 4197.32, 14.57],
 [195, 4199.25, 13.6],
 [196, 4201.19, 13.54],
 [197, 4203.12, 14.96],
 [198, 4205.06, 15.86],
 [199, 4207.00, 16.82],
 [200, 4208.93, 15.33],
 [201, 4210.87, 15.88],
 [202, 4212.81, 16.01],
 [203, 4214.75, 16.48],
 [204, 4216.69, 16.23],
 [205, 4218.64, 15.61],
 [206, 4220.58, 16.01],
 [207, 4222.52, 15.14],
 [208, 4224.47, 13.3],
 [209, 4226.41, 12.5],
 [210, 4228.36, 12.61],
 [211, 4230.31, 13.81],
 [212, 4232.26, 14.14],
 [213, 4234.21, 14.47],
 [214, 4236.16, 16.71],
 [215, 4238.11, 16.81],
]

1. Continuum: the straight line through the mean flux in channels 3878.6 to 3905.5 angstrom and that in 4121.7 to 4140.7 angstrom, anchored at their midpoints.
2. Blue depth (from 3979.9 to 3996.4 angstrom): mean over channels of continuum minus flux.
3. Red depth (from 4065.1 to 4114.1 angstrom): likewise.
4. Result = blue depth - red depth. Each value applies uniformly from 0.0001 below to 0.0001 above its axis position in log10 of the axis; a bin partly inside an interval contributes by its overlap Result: -1.2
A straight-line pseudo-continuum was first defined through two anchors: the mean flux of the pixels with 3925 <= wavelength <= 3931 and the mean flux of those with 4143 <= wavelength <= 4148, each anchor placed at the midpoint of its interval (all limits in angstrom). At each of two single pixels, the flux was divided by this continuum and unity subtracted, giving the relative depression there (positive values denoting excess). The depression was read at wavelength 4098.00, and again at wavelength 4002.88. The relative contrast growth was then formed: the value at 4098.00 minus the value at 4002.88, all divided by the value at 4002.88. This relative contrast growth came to -0.82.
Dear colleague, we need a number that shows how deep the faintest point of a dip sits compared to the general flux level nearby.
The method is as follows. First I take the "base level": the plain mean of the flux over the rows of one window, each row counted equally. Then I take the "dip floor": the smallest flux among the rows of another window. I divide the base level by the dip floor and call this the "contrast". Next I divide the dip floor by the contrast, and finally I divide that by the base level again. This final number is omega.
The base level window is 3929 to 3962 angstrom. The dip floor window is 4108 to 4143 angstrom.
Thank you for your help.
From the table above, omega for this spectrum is 2.9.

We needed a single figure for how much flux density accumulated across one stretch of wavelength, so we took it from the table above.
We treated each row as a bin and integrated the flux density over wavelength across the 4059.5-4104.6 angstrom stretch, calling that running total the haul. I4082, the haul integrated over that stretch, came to 657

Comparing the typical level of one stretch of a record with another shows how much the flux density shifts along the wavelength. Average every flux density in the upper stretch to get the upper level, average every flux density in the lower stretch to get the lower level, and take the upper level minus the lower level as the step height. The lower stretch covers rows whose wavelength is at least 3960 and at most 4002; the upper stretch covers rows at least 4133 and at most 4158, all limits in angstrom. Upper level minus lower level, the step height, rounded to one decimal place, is 3.2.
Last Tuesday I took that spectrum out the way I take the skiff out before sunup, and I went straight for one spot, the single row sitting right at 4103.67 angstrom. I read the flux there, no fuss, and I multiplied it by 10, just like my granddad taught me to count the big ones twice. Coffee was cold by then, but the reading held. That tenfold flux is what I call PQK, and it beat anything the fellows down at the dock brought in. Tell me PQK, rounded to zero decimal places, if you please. 139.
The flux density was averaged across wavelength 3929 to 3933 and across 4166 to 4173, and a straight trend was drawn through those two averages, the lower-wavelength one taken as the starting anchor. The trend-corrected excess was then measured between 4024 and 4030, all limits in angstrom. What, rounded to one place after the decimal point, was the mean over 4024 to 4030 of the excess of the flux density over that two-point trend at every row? 5.8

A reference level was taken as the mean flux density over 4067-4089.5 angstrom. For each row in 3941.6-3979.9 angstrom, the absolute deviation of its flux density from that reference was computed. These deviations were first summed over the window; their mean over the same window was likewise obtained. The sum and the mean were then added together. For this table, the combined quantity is 128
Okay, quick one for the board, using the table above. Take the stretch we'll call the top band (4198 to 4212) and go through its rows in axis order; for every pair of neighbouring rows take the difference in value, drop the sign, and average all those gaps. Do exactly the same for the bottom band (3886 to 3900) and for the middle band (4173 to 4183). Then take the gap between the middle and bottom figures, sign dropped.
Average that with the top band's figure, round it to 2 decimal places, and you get 0.57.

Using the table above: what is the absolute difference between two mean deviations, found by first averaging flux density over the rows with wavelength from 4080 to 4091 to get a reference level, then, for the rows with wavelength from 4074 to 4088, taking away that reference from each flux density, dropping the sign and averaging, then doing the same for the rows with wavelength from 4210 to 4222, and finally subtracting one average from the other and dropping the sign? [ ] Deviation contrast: 0.6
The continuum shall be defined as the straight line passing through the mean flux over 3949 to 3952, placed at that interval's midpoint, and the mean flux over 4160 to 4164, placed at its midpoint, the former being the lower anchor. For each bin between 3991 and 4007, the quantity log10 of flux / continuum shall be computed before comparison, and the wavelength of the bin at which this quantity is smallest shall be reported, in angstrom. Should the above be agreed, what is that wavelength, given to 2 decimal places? 4001.03 angstrom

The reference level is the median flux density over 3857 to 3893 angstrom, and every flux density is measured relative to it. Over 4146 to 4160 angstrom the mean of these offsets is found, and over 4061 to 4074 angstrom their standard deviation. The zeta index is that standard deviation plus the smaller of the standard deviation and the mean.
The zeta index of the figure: 0.5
